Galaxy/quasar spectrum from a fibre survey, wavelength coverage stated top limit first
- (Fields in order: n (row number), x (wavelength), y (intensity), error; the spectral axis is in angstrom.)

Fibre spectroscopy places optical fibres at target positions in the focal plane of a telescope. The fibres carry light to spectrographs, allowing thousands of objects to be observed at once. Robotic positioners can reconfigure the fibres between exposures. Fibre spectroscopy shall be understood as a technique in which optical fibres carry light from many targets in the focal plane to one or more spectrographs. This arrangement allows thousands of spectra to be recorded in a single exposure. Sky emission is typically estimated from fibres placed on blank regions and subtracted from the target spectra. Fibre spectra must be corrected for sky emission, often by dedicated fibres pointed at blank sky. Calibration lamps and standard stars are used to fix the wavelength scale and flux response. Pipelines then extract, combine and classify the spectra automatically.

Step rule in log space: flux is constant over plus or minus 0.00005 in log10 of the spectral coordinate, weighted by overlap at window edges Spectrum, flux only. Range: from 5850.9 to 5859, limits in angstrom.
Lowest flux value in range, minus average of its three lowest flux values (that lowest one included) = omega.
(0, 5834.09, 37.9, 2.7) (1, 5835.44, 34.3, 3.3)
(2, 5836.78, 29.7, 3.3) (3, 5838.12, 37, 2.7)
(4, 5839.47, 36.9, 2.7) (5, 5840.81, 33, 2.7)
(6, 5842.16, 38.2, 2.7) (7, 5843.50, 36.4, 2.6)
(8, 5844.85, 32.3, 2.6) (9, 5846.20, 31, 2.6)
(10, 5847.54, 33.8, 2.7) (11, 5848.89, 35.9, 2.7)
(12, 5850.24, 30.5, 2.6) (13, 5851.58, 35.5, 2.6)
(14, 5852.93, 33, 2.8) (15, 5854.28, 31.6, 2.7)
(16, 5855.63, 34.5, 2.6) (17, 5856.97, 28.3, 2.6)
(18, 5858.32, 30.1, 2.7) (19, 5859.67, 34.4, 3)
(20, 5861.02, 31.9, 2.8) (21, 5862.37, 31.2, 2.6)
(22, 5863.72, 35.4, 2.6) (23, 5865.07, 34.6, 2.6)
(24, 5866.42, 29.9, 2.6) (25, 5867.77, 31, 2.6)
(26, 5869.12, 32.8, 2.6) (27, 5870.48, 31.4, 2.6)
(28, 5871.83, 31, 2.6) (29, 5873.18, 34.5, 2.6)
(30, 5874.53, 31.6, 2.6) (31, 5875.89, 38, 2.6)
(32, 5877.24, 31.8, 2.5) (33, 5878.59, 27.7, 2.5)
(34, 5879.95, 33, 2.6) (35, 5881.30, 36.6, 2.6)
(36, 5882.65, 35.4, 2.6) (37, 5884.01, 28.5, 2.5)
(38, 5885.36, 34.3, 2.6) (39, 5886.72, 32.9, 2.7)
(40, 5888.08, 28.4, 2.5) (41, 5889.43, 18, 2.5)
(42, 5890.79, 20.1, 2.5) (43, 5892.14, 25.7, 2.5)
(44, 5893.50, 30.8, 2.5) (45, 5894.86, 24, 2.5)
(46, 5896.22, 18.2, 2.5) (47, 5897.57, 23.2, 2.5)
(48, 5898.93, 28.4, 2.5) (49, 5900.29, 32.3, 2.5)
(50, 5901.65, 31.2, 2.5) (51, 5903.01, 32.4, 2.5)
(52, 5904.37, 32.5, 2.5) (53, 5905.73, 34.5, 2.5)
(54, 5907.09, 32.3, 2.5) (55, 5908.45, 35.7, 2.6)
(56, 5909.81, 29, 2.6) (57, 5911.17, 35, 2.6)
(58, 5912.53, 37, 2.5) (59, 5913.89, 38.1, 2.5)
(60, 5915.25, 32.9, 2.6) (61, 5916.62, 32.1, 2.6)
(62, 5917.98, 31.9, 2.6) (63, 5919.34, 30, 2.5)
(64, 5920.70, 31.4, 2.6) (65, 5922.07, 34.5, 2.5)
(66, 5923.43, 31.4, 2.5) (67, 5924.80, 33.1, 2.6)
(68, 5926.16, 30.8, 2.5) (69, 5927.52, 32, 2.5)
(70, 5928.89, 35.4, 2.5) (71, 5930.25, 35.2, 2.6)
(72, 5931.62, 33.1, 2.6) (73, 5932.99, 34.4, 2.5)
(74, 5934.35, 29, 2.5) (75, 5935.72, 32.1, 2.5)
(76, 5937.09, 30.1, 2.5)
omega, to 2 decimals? -1.70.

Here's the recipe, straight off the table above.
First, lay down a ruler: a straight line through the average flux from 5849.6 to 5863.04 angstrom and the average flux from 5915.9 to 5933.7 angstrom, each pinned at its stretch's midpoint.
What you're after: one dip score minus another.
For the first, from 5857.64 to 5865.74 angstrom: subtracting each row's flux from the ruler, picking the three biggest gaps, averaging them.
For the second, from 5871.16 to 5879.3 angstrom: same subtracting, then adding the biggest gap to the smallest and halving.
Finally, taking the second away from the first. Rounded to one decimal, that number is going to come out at 1.6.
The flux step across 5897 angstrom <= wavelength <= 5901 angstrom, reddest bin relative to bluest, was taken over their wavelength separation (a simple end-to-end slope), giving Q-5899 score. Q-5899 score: 3.3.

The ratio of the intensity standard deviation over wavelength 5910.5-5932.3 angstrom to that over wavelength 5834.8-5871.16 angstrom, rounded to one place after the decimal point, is 0.9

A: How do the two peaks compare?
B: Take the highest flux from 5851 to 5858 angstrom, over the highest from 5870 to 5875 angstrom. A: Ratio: 1.03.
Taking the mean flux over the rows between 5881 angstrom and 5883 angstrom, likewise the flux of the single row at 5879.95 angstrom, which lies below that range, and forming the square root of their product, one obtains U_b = 34.5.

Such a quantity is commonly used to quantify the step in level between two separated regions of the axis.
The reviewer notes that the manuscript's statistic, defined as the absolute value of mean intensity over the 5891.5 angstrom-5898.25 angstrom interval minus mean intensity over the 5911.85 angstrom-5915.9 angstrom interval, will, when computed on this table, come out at 12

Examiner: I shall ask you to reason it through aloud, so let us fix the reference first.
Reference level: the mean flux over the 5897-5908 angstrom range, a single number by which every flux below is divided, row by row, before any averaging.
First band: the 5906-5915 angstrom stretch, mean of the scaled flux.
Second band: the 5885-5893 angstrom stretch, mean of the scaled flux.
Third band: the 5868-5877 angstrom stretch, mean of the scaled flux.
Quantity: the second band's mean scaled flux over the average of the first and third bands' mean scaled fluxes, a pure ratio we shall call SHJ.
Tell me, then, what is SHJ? 0.78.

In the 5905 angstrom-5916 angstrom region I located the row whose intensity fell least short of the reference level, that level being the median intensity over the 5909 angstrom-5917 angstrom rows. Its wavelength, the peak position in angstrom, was 5913.89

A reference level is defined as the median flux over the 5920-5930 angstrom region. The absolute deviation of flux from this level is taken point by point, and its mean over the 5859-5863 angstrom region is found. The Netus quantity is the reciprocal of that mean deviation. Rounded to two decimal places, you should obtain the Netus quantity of 0.91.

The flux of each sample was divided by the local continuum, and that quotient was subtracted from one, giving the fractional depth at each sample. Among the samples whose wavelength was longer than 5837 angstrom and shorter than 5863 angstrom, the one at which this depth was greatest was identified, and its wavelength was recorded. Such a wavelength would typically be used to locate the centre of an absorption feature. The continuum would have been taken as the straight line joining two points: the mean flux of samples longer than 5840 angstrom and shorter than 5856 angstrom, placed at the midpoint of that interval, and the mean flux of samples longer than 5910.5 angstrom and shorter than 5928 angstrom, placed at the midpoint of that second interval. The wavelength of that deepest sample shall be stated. 5856.97 angstrom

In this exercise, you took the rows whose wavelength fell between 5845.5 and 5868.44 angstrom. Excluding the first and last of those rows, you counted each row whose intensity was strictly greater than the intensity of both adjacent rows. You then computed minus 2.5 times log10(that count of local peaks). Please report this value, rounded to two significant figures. -1.7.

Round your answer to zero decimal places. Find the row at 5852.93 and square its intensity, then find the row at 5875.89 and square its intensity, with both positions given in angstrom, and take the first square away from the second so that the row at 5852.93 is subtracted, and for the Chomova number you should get 355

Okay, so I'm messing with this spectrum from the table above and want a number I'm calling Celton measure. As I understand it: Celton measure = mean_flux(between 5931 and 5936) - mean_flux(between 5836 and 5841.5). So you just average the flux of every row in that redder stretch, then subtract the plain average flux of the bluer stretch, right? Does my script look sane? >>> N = -2.0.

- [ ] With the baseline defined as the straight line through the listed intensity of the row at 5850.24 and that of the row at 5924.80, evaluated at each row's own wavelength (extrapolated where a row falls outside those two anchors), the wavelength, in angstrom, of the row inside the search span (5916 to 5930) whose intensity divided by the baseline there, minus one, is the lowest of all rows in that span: 5919.34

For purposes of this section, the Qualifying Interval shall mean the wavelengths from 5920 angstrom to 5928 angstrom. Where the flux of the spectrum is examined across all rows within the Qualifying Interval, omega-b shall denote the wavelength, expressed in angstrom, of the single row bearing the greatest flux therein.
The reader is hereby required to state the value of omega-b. 5922.07 angstrom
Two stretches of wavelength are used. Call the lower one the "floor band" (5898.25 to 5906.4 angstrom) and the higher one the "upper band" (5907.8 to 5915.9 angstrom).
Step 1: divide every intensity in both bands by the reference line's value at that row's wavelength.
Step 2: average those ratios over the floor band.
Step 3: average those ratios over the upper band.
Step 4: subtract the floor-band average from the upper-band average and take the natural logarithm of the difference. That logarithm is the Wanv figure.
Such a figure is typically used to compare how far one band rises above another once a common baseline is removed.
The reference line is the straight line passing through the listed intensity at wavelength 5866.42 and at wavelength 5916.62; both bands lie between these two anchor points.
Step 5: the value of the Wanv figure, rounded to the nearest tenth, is -2.6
